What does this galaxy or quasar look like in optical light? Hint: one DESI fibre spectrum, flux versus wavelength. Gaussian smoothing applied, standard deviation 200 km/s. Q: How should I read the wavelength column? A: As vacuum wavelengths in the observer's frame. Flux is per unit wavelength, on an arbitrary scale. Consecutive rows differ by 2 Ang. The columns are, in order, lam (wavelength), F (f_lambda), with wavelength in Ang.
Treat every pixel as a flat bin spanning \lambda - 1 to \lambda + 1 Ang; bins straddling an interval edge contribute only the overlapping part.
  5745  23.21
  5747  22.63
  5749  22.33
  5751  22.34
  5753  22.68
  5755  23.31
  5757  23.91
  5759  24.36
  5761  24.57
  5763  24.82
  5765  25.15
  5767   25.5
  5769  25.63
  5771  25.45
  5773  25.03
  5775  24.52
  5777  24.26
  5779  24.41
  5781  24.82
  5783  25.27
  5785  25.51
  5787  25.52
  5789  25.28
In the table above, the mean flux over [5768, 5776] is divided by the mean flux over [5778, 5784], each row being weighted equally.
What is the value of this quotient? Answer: 1.01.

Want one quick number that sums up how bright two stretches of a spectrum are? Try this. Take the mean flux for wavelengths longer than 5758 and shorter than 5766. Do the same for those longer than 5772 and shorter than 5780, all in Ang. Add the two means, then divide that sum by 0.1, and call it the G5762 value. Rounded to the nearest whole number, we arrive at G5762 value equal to 493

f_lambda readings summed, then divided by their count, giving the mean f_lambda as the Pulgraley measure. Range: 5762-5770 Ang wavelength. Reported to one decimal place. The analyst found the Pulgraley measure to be 25.3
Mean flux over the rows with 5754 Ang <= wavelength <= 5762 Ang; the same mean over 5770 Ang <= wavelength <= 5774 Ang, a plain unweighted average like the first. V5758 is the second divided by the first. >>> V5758 1.05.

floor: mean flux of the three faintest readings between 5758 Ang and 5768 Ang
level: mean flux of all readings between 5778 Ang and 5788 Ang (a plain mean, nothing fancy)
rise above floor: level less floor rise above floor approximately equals 0.52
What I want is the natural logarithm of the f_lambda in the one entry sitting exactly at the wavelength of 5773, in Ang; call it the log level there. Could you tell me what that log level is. 3.22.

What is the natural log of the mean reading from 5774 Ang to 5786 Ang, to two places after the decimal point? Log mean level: 3.21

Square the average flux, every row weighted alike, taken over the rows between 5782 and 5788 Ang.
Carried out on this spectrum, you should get 647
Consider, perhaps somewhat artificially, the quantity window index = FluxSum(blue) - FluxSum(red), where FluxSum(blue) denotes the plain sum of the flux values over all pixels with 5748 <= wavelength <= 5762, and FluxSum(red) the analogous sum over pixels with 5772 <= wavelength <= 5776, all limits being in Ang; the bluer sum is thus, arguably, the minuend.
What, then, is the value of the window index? 114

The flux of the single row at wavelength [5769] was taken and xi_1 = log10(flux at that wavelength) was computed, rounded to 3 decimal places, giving 1.409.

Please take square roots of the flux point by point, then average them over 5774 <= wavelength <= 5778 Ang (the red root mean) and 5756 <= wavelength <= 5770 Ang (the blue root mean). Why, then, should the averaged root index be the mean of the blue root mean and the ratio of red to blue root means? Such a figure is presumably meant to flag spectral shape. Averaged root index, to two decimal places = 2.99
